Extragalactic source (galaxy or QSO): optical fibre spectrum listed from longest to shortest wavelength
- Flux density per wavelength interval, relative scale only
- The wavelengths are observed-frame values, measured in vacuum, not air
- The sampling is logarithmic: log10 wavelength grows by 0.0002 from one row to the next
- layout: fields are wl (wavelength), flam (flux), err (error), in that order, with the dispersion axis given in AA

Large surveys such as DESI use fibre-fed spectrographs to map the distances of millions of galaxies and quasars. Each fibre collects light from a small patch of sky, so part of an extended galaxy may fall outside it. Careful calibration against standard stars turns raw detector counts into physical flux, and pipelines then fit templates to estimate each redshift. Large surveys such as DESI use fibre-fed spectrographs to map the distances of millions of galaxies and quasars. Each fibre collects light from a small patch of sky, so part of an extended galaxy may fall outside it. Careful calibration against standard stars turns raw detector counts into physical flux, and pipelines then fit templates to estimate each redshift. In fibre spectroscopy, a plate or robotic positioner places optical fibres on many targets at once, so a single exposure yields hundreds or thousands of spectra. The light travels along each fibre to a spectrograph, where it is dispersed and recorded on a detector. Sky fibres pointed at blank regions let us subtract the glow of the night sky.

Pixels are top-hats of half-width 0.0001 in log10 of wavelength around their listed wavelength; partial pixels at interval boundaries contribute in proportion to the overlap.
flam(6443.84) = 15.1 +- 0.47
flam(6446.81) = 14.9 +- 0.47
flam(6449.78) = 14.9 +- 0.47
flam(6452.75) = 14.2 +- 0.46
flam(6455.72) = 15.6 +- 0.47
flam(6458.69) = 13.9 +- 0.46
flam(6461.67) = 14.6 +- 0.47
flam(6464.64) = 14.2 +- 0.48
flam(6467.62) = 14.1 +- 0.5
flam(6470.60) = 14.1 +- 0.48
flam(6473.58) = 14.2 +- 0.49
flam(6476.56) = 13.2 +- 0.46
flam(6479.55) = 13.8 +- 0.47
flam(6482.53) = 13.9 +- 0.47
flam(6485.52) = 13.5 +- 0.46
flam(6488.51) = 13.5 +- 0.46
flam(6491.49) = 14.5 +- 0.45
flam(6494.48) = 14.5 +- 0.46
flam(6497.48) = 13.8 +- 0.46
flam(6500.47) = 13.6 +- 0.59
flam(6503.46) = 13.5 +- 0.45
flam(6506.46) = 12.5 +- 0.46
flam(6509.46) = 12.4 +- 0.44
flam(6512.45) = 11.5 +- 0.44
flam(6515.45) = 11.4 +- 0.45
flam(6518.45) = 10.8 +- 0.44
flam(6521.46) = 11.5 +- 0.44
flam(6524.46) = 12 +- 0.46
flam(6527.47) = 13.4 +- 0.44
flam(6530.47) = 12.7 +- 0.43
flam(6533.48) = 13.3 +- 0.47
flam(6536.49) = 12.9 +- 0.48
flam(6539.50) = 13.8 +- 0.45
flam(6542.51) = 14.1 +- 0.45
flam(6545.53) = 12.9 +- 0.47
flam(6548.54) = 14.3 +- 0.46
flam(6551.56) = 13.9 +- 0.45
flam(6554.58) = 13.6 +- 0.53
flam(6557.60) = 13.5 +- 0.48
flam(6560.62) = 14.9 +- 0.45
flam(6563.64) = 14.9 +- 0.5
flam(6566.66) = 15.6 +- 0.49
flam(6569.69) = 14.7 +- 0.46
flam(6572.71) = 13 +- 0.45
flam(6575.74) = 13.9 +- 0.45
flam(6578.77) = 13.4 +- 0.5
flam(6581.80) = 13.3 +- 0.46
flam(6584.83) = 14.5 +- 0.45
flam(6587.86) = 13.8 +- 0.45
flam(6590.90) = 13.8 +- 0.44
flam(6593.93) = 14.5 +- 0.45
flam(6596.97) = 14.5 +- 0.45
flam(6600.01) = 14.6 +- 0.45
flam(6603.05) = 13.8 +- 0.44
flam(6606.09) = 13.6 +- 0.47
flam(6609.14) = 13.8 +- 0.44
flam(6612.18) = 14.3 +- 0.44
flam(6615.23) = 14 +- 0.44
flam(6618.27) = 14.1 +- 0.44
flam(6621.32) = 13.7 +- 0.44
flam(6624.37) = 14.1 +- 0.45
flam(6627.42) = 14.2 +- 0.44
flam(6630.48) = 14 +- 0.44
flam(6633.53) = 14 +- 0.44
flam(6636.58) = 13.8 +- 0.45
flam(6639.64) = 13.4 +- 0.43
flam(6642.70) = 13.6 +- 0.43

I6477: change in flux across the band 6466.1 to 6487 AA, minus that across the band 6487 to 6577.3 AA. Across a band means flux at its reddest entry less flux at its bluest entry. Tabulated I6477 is -1.0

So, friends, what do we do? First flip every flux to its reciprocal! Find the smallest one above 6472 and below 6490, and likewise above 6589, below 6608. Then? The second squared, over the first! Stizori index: 0.067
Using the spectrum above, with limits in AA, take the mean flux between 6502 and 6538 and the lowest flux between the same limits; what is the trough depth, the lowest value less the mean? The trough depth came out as -1.5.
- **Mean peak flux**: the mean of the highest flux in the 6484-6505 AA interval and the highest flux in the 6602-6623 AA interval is 14.4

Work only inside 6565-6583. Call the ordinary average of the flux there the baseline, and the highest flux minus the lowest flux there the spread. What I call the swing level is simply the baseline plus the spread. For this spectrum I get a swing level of 16.6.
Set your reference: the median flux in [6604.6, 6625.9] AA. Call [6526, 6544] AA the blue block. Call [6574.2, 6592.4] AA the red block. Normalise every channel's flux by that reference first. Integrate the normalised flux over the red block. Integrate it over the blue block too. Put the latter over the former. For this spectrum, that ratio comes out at 1.0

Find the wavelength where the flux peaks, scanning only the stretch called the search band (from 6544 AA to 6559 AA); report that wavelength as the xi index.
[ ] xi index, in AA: 6548.54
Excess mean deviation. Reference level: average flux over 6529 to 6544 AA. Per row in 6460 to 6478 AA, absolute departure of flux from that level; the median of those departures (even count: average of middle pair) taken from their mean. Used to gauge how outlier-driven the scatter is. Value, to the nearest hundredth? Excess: -0.03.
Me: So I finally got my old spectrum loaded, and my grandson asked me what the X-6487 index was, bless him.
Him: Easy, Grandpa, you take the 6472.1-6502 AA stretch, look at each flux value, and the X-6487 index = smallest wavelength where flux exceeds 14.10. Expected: 6473.58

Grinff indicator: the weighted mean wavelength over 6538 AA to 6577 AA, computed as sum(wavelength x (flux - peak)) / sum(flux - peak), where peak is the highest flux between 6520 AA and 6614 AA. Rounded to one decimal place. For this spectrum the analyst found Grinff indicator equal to 6556.2 AA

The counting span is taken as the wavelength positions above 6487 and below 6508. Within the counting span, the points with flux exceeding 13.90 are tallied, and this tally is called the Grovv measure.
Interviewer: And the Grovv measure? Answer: 2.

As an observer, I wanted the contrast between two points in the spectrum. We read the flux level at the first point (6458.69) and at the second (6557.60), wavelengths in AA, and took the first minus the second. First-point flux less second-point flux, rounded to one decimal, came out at 0.4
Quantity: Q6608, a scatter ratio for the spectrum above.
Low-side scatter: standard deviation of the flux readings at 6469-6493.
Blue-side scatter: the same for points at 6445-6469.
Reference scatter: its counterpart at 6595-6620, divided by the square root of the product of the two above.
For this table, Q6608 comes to 0.7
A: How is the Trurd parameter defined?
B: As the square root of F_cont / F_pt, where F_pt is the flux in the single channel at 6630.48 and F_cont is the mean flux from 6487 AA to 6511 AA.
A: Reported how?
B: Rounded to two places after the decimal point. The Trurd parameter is 0.98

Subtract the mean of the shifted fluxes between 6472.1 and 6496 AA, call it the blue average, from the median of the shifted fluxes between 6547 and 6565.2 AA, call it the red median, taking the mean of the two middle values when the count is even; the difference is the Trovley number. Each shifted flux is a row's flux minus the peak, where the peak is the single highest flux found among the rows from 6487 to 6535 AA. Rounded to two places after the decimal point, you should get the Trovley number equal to 0.21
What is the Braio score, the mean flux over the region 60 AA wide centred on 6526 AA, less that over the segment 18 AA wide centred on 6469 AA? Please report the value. -1.2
